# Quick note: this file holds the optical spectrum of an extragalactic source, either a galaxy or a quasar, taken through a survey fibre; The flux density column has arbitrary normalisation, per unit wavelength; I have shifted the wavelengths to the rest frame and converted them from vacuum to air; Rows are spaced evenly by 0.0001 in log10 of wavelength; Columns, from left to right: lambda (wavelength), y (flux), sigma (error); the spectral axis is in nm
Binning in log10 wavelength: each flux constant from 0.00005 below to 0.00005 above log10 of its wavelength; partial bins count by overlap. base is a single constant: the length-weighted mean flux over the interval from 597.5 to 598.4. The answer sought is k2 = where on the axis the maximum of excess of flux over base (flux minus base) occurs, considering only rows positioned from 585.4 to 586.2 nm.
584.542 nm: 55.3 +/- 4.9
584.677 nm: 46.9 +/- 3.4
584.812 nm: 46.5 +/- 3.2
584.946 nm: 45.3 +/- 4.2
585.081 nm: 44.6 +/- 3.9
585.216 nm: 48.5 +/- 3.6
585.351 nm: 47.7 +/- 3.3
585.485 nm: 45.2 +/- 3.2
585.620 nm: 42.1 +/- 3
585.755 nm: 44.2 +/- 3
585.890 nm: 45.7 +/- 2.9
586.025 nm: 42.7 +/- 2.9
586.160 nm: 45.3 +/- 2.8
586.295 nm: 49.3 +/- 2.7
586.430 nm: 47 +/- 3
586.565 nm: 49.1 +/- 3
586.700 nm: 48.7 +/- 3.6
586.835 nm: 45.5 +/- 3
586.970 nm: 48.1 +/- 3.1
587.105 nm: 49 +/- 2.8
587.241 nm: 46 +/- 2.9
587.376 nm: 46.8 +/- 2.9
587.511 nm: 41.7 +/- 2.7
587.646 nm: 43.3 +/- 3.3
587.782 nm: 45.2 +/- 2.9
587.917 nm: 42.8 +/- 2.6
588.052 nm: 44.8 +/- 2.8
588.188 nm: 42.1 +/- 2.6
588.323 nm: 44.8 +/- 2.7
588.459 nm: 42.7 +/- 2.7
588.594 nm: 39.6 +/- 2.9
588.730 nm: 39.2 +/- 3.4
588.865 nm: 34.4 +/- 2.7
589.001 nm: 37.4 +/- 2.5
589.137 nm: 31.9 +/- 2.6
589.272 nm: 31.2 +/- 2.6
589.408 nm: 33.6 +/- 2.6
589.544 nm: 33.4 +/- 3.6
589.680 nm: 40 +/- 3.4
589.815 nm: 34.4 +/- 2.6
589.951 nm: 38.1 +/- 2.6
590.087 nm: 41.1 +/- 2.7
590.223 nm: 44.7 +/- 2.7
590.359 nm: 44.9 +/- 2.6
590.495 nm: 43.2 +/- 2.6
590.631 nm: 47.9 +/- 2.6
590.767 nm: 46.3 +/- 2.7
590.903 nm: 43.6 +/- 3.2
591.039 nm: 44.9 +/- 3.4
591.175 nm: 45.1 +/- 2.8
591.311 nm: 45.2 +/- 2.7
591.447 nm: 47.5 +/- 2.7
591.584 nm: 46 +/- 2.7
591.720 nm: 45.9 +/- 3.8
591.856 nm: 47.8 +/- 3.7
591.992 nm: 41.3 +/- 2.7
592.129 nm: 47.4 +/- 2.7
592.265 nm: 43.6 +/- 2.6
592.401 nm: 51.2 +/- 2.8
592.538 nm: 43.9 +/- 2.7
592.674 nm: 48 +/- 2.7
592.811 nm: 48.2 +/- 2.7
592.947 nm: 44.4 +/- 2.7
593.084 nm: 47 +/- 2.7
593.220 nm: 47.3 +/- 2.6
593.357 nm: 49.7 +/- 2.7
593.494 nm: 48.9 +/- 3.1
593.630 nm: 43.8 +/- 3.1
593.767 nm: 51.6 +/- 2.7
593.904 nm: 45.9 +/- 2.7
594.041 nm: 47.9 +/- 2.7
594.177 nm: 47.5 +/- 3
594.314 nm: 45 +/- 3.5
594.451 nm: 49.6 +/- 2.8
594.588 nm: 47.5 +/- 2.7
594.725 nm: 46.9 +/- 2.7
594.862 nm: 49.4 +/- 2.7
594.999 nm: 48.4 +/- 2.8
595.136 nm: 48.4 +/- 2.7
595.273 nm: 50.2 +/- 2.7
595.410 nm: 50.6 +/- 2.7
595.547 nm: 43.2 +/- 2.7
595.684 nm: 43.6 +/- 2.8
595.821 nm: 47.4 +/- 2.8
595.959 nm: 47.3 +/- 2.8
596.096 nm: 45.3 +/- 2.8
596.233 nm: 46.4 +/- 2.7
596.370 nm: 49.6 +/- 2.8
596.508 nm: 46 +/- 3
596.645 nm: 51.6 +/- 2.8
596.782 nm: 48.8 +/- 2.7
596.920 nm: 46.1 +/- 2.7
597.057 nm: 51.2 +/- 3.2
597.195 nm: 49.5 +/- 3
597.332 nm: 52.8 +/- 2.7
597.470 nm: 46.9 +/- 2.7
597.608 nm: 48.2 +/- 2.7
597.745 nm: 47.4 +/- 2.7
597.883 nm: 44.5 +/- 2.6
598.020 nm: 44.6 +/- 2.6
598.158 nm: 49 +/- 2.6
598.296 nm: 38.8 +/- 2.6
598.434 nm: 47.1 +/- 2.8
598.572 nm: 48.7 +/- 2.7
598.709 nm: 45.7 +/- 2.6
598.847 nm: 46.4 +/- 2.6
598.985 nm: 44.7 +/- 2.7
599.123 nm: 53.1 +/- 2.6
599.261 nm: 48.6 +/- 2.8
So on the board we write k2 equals 585.890 nm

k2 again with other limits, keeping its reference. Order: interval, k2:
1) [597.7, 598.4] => 598.158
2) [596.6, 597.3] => 596.645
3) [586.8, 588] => 587.105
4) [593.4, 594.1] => 593.767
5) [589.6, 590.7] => 590.631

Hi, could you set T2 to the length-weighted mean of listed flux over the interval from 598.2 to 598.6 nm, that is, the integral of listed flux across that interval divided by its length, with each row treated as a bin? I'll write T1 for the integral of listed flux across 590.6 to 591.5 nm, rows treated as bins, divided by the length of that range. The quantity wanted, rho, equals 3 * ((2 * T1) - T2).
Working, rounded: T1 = 45.7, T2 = 44.7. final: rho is 140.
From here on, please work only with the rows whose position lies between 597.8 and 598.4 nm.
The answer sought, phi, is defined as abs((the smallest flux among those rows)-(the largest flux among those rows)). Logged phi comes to 10.2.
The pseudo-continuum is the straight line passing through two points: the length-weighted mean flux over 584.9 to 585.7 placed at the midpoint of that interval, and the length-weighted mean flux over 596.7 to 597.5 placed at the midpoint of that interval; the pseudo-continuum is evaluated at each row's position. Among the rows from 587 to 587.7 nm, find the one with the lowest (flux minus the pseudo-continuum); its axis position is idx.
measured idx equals 587.511 nm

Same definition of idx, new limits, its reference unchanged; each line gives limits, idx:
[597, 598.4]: 598.296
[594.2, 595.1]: 594.314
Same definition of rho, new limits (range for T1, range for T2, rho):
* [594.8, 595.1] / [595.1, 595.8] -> 151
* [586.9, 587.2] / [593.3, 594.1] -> 146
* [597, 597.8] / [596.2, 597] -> 151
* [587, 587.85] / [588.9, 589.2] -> 169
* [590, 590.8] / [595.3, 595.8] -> 128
